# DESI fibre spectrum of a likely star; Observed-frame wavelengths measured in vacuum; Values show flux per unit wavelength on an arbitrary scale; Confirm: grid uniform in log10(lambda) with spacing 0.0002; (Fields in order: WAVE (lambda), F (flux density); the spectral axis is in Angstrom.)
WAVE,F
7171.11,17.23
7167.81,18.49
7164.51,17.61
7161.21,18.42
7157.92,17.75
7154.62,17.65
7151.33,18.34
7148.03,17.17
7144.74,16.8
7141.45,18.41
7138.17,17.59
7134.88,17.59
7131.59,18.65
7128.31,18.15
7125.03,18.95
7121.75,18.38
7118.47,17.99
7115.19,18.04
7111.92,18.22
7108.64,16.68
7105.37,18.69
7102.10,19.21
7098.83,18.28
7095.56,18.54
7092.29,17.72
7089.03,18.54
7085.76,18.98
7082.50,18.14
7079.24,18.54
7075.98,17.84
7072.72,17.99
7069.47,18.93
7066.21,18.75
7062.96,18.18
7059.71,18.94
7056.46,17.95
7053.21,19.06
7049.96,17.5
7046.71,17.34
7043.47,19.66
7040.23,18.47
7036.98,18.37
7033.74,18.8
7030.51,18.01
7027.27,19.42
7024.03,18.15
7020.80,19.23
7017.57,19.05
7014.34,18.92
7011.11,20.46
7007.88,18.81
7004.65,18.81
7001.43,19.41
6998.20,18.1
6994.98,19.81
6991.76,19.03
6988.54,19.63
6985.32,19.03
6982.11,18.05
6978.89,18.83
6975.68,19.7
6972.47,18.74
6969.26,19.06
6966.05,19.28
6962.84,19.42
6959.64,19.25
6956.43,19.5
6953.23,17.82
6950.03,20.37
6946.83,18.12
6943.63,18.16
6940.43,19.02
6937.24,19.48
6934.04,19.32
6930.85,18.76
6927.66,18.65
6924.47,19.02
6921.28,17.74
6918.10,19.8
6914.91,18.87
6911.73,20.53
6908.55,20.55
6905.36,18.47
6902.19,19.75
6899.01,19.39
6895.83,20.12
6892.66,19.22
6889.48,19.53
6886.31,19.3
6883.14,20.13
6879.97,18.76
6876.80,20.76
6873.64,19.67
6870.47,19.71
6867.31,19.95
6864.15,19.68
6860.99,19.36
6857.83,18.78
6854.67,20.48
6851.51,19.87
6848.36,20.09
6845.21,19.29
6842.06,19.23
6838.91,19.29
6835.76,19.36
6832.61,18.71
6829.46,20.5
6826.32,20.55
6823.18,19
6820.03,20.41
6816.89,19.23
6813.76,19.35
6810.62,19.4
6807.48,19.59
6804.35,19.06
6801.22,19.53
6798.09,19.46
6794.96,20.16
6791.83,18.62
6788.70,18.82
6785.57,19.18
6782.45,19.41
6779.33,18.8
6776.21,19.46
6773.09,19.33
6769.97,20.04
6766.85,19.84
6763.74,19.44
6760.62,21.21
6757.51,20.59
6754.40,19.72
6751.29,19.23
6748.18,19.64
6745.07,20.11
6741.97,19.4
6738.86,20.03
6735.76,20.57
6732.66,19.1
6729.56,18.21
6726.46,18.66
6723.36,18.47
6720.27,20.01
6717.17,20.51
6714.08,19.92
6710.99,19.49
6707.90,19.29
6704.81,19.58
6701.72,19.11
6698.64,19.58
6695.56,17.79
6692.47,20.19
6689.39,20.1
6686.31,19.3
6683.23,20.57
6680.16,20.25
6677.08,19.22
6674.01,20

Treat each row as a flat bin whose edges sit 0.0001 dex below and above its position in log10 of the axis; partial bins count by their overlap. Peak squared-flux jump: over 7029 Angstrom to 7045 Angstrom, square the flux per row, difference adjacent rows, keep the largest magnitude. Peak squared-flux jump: 45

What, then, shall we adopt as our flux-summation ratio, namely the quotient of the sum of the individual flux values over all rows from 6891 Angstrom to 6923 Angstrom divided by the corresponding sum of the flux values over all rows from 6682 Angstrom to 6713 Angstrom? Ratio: 0.997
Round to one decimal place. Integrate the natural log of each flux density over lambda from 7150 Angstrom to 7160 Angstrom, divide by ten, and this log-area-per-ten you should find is 2.9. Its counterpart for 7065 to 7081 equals 4.7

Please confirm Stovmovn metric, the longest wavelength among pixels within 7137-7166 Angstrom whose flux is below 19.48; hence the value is 7164.51 Angstrom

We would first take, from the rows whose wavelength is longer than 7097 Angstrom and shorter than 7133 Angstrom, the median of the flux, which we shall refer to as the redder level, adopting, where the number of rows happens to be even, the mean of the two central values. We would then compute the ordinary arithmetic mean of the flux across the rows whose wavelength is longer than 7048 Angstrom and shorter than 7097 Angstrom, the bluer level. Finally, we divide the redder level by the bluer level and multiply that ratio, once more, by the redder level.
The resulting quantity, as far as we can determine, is 18.2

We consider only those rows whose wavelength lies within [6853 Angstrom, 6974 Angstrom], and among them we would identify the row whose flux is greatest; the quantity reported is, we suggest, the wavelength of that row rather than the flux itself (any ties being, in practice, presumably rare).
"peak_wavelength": 6876.80 Angstrom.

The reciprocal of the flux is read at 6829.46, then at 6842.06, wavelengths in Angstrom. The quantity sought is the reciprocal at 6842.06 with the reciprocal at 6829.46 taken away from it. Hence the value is 0.0032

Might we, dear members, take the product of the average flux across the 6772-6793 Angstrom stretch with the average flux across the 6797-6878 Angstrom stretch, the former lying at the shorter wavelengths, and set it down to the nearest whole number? 375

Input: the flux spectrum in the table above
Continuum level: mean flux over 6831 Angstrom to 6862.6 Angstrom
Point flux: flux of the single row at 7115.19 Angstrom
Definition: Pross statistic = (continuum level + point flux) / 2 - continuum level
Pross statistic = -0.70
